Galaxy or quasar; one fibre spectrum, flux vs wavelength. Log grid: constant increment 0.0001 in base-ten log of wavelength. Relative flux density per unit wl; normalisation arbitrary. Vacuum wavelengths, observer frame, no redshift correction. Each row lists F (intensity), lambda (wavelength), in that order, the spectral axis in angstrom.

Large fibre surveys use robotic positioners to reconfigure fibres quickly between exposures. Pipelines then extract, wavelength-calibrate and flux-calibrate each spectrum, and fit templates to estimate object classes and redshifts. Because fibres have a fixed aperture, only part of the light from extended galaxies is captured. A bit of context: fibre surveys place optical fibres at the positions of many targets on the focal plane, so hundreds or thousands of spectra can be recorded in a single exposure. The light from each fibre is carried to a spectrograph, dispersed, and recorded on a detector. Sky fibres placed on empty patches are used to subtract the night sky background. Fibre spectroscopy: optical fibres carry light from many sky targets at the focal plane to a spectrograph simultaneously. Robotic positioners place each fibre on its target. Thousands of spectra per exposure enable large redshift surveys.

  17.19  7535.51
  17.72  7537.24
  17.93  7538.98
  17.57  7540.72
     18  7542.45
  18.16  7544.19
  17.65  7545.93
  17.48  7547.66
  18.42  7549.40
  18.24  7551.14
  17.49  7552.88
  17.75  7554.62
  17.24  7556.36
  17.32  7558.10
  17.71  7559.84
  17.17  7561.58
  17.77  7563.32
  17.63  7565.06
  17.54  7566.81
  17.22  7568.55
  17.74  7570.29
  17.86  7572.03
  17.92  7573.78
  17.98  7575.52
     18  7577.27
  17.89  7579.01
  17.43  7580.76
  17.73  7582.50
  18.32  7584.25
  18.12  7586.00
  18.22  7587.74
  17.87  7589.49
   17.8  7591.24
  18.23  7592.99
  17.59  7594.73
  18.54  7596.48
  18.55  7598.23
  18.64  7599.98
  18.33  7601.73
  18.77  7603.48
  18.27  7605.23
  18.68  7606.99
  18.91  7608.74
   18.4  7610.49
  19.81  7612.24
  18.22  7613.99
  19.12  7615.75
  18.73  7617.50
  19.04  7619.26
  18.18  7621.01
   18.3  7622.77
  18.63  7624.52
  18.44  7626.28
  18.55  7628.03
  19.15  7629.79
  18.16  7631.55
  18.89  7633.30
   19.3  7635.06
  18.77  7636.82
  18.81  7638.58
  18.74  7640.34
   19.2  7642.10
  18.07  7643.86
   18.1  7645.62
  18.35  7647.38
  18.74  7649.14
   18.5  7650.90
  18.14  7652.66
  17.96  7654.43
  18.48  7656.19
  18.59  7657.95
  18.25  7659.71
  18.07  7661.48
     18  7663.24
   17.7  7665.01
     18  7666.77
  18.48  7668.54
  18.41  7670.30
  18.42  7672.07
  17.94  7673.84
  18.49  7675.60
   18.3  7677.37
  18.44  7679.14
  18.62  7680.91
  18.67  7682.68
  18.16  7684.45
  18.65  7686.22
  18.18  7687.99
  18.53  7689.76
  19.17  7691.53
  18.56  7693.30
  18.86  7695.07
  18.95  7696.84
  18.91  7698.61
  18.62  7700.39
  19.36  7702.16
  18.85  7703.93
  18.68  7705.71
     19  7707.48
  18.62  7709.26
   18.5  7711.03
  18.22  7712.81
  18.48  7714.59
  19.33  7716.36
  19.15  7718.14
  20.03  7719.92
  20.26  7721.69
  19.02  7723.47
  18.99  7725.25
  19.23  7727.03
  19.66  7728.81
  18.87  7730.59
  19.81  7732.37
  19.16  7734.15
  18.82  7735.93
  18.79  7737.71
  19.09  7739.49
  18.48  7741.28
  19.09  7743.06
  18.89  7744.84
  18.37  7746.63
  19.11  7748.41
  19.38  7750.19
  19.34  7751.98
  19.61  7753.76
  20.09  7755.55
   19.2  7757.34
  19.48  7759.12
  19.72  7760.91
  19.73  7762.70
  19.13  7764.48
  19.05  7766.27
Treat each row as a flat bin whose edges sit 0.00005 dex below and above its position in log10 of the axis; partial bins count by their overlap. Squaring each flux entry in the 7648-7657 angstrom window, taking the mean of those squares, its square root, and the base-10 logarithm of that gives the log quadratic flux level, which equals 1.26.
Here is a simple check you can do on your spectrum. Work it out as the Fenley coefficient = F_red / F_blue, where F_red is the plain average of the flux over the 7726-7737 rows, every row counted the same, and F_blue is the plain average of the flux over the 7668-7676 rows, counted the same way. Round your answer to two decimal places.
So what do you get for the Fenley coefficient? 1.05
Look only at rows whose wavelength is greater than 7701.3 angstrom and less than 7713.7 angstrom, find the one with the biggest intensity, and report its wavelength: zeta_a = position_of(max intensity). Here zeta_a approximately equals 7702.16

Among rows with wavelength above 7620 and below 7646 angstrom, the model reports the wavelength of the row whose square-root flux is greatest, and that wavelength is 7635.06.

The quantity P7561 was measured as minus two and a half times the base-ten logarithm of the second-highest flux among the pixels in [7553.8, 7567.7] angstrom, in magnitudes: -3.123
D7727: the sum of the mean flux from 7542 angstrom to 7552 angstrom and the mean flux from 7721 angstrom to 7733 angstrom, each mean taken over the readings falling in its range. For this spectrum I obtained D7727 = 37.4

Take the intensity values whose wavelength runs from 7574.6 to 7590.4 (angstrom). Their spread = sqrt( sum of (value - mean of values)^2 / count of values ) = 0.252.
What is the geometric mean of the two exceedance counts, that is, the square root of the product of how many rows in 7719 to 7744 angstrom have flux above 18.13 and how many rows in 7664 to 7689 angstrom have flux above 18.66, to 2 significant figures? 3.7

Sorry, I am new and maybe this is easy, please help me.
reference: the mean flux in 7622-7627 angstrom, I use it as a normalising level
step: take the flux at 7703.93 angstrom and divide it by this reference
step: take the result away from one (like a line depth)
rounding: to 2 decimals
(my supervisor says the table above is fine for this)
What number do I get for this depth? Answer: -0.02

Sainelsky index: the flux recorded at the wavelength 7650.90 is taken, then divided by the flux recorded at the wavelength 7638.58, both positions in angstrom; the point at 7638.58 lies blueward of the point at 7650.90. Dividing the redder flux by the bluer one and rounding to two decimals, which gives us 0.98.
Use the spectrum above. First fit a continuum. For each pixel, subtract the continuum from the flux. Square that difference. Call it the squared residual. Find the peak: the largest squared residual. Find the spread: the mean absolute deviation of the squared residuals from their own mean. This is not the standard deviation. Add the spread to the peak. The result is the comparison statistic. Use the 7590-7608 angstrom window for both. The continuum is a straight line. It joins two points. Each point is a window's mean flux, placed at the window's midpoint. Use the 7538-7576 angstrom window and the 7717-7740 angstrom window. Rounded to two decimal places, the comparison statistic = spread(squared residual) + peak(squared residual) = 0.50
